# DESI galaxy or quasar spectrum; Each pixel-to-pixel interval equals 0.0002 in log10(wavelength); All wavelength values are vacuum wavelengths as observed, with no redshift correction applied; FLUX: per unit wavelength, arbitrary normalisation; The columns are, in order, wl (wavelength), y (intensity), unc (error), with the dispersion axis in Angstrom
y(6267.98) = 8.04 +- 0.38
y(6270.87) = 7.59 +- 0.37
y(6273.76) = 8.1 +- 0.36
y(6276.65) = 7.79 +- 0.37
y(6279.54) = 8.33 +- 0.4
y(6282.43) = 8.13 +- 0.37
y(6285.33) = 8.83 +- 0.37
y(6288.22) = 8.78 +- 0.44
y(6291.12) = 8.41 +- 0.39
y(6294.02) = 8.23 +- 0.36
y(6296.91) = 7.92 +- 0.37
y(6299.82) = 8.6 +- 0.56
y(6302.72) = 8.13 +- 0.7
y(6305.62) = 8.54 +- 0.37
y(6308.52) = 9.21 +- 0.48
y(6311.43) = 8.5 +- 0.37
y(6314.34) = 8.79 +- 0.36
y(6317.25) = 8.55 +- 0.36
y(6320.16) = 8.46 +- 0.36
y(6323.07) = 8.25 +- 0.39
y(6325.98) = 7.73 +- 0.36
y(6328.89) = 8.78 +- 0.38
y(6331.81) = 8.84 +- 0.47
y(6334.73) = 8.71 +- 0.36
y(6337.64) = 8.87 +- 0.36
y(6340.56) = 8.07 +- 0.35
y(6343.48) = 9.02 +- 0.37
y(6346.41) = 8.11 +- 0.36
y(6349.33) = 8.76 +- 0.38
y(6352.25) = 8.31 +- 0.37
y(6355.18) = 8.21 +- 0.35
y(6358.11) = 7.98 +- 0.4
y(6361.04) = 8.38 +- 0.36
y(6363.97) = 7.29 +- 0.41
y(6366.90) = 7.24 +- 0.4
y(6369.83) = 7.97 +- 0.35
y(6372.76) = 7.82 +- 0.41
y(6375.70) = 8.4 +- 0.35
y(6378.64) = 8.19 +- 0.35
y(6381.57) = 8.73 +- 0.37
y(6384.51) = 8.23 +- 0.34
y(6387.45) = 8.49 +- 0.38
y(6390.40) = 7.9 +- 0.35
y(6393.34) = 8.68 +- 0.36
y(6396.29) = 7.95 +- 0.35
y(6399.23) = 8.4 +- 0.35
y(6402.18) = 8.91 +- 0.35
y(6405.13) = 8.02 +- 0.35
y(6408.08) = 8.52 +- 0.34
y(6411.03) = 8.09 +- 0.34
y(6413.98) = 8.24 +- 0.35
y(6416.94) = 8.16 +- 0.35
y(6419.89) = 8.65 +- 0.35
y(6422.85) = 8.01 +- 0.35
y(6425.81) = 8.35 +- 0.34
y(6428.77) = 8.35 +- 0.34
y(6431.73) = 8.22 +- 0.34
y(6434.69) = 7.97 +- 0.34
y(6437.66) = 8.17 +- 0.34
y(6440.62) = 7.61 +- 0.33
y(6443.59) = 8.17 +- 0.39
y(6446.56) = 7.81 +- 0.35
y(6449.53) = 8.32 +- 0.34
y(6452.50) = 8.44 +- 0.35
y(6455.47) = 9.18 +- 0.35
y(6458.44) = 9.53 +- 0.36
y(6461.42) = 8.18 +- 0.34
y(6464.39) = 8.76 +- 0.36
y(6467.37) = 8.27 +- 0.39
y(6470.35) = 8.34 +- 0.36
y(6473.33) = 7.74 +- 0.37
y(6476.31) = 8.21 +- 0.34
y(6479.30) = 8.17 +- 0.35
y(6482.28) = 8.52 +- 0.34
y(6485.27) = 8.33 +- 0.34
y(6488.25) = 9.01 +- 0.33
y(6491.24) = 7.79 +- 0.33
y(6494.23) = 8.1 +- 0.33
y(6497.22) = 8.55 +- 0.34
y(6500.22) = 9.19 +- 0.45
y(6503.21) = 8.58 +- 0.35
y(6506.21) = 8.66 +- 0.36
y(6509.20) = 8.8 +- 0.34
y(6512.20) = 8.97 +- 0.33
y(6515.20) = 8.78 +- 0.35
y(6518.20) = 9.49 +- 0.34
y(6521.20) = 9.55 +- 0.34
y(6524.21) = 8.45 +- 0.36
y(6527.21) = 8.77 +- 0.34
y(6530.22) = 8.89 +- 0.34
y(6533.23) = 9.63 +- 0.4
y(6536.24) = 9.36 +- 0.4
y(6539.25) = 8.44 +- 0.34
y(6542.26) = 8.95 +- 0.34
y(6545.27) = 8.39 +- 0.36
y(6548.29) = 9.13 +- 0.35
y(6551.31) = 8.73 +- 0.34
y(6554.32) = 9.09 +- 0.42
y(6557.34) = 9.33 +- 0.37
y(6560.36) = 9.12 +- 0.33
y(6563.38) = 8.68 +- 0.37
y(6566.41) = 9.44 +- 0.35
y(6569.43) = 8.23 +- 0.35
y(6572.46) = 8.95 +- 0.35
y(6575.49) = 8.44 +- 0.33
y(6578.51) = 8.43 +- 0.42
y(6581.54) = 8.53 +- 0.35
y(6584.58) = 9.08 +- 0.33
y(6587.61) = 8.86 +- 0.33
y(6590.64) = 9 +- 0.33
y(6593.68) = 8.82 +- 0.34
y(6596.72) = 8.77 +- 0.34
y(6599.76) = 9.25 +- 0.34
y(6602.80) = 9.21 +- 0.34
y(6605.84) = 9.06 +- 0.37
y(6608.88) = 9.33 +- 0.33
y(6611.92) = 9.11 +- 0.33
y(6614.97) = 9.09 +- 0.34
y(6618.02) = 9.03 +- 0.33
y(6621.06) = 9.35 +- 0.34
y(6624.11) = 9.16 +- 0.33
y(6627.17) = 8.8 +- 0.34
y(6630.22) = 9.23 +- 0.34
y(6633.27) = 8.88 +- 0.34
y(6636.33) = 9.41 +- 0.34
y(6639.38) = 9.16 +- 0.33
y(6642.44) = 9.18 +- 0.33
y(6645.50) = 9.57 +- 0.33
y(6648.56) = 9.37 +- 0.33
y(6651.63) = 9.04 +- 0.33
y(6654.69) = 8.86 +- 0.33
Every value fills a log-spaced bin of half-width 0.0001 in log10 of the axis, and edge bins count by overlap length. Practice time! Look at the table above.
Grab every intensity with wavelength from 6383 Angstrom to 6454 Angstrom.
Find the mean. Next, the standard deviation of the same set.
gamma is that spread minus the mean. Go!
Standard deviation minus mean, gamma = -7.94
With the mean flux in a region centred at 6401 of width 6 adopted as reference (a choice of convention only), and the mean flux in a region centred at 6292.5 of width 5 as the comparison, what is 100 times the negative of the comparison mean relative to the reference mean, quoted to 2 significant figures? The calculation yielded -96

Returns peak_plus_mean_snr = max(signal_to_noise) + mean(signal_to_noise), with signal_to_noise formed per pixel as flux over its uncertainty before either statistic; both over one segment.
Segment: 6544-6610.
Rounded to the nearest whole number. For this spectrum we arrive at 54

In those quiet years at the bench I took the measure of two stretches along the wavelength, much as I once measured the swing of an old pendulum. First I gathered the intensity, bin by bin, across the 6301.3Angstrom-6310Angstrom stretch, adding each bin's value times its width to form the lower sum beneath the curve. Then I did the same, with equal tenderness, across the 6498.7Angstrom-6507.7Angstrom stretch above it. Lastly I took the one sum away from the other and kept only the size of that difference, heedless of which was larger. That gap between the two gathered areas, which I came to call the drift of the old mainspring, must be 4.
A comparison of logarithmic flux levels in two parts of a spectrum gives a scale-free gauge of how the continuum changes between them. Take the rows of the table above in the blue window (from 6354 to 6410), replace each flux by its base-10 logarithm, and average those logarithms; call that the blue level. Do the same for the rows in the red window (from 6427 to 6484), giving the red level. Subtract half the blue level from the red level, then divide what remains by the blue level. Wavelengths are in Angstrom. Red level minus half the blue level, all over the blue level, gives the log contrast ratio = 0.508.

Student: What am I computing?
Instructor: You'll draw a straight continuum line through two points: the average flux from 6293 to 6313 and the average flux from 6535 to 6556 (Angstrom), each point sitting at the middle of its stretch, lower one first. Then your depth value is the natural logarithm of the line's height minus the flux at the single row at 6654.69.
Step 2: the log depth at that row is -1.6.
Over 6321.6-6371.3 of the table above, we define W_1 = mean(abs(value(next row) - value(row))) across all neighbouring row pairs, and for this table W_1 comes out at 0.52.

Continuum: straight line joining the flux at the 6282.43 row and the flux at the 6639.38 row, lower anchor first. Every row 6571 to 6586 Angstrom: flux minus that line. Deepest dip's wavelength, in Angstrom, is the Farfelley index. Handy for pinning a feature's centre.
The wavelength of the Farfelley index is 6578.51 Angstrom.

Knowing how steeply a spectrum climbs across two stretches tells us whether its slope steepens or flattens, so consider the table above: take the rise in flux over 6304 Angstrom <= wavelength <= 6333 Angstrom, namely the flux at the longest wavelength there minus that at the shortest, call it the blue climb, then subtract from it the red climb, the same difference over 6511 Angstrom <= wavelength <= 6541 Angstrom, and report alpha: 0.8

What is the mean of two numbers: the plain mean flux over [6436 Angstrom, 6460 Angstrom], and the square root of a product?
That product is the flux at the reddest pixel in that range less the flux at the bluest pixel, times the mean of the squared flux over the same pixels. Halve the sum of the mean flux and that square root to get 9.1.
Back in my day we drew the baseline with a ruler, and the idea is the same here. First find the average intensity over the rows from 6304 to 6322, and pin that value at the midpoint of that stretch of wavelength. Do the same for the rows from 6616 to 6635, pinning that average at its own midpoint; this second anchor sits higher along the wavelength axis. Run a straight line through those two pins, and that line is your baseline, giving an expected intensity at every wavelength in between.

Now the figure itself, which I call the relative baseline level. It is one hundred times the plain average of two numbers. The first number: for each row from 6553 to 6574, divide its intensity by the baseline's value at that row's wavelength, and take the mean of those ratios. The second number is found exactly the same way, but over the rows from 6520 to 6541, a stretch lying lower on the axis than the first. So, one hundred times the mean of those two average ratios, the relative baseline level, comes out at 100.2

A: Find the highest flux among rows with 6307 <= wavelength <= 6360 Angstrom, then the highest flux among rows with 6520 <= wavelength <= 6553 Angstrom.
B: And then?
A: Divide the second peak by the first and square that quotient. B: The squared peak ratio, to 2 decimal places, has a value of 1.09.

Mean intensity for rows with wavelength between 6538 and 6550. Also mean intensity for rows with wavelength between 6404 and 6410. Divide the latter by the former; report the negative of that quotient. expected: -0.95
